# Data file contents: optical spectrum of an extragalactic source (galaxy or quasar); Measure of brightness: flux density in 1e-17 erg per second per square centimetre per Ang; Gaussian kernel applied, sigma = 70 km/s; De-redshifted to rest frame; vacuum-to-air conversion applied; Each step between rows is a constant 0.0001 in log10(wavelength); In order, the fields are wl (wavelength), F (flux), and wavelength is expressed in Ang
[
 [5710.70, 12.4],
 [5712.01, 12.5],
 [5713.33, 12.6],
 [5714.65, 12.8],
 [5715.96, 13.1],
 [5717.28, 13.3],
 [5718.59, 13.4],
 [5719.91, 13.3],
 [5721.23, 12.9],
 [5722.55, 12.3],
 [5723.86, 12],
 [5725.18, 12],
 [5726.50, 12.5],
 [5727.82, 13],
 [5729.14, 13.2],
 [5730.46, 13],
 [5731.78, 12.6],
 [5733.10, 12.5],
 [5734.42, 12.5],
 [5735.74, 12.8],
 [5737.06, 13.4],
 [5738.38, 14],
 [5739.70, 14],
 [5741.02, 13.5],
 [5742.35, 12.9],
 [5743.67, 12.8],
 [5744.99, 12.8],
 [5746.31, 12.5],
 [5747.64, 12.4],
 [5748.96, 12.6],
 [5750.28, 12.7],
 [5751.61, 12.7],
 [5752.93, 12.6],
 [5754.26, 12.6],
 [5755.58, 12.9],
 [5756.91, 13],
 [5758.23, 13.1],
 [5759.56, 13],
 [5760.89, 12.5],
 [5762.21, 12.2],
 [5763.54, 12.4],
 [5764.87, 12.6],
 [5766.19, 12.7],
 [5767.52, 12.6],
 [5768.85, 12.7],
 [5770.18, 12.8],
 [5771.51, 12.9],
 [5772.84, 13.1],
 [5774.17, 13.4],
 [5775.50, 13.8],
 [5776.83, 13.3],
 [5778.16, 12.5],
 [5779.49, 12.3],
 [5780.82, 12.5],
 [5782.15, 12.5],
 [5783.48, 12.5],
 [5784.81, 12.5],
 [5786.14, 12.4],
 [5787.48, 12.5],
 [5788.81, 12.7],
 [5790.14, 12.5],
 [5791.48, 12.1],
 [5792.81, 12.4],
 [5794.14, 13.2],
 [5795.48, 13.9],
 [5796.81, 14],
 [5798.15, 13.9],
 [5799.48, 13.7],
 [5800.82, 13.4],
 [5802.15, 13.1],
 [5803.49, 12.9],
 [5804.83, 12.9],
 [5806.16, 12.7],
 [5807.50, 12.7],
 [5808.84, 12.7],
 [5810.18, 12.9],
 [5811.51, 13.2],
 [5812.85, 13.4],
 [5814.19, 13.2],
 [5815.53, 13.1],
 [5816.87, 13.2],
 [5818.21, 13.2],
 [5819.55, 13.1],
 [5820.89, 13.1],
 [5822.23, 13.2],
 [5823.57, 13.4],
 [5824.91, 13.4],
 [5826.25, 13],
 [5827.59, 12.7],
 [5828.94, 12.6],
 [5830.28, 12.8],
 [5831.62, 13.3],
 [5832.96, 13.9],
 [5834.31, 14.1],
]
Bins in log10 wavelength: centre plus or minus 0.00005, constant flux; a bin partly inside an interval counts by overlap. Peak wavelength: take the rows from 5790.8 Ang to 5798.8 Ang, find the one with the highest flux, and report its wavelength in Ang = 5796.81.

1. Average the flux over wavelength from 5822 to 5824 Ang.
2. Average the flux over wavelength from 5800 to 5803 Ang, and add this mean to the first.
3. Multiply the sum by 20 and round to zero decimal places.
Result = 531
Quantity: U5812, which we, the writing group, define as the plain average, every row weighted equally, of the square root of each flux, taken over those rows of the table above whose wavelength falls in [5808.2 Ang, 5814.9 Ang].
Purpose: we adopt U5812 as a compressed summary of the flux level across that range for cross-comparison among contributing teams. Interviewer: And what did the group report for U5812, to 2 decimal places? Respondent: 3.62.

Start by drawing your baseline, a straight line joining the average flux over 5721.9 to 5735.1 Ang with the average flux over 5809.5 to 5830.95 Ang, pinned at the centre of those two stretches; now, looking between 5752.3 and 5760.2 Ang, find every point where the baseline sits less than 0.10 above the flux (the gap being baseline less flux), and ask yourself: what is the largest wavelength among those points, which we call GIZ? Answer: 5759.56 Ang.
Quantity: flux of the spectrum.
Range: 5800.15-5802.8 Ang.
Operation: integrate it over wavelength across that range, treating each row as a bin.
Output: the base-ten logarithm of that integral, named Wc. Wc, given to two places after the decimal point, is 1.55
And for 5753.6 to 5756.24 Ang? 1.53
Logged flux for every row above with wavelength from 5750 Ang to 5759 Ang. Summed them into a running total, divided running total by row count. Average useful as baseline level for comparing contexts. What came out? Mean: 12.8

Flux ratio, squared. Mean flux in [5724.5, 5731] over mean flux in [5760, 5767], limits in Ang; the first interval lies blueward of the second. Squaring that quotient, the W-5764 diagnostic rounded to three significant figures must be 1.04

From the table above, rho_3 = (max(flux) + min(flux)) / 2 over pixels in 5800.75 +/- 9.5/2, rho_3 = 13.45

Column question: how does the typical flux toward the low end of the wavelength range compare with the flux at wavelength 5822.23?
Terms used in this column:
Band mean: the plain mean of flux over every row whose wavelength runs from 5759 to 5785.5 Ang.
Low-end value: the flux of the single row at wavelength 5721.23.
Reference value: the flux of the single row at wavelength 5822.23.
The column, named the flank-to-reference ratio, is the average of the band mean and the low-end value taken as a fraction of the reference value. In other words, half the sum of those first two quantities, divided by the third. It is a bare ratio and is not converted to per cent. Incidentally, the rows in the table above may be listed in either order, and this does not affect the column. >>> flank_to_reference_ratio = 0.97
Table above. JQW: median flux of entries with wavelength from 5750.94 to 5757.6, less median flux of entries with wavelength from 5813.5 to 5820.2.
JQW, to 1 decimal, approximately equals -0.5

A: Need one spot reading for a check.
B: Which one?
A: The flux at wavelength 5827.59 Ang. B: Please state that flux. 12.7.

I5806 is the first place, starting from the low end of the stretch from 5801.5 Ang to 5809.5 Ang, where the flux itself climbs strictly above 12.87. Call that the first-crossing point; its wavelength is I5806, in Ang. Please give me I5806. 5802.15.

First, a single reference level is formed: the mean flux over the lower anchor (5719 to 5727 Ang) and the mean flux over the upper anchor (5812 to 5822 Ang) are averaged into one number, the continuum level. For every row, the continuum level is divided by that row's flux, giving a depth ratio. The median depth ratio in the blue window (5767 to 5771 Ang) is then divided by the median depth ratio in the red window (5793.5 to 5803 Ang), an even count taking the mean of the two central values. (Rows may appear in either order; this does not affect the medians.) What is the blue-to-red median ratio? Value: 1.08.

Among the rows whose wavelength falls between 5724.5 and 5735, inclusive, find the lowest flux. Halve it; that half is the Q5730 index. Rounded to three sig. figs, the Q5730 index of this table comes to 6.00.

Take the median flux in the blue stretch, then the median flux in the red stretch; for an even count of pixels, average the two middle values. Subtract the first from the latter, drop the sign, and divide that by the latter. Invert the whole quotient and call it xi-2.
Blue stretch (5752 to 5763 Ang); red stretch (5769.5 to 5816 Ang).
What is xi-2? 86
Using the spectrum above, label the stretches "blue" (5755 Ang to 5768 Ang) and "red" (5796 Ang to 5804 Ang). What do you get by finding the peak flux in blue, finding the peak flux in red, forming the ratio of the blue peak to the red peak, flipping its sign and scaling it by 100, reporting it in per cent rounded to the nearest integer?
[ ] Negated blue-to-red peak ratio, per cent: -94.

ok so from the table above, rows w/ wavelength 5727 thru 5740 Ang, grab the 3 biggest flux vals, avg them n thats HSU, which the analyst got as 13.8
